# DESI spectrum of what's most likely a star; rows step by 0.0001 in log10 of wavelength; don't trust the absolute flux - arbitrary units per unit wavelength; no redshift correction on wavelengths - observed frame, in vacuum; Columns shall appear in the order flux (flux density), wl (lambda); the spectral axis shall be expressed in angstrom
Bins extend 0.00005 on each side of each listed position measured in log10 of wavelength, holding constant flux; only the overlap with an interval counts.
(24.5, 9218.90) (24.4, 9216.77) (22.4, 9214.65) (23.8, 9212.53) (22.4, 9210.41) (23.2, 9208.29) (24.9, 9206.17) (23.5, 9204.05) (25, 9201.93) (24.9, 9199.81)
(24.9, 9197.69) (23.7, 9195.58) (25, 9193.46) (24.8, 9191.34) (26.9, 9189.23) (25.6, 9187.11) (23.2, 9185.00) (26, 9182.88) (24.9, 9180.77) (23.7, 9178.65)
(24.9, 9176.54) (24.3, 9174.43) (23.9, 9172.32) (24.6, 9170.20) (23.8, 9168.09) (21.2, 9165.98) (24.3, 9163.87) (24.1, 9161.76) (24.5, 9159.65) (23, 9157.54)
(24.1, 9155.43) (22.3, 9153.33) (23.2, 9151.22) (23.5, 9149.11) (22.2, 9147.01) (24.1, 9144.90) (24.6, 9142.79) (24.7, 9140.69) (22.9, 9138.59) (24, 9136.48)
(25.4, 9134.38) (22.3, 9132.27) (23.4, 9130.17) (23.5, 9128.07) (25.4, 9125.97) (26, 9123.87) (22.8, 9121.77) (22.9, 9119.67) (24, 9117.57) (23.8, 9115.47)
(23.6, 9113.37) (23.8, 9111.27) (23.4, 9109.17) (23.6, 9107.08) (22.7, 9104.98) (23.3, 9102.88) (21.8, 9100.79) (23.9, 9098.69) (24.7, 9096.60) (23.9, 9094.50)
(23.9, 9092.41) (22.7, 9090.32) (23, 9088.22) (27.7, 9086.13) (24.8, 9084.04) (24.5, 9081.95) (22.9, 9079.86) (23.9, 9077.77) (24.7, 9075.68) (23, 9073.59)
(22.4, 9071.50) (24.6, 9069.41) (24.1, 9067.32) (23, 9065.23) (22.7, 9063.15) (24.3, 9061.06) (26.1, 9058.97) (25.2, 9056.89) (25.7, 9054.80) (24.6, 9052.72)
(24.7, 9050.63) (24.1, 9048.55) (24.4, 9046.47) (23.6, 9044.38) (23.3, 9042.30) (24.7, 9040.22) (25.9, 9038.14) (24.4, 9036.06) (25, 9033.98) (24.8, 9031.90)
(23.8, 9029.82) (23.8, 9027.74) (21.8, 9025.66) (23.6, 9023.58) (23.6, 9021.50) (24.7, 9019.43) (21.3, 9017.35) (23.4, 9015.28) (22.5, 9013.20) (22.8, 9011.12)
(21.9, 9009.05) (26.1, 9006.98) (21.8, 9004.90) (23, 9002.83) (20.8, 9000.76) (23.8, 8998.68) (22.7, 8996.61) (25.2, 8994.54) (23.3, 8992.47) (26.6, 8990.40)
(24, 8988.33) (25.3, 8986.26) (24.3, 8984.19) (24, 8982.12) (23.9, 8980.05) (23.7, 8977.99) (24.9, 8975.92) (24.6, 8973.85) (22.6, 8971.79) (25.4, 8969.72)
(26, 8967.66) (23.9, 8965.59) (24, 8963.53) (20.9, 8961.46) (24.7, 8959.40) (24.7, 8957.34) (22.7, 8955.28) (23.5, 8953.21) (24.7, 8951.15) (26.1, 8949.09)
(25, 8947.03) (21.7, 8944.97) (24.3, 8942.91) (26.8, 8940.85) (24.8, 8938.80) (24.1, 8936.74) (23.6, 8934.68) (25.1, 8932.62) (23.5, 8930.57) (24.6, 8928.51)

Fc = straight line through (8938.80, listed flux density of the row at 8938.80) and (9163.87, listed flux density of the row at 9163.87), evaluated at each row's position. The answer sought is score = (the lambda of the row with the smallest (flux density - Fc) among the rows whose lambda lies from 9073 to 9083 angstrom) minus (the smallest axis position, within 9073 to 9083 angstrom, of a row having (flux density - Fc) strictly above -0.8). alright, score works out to 4.2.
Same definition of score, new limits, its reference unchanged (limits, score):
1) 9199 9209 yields 8.5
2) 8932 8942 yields 2.1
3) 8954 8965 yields 4.1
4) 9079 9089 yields -2.1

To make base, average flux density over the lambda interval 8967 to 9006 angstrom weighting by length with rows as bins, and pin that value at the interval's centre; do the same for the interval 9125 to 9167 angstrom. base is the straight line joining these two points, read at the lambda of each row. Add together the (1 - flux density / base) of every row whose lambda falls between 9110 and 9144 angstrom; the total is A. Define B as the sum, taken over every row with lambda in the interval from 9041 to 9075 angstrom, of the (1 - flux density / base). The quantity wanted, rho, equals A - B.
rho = 0.0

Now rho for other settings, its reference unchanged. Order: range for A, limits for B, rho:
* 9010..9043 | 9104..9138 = 0.2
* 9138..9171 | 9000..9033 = -0.5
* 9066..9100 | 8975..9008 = -0.2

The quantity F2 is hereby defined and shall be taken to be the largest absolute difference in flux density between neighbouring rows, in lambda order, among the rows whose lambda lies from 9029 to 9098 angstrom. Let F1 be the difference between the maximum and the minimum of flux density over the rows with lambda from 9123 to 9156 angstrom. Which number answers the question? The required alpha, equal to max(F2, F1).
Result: 4.7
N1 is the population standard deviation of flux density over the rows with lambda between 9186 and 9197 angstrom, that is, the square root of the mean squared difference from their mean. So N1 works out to 1.05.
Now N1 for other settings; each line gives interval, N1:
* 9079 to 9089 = 1.74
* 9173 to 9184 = 0.76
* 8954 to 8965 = 1.45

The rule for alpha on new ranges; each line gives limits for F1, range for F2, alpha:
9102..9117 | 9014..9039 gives 3.4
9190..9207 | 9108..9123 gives 1.5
